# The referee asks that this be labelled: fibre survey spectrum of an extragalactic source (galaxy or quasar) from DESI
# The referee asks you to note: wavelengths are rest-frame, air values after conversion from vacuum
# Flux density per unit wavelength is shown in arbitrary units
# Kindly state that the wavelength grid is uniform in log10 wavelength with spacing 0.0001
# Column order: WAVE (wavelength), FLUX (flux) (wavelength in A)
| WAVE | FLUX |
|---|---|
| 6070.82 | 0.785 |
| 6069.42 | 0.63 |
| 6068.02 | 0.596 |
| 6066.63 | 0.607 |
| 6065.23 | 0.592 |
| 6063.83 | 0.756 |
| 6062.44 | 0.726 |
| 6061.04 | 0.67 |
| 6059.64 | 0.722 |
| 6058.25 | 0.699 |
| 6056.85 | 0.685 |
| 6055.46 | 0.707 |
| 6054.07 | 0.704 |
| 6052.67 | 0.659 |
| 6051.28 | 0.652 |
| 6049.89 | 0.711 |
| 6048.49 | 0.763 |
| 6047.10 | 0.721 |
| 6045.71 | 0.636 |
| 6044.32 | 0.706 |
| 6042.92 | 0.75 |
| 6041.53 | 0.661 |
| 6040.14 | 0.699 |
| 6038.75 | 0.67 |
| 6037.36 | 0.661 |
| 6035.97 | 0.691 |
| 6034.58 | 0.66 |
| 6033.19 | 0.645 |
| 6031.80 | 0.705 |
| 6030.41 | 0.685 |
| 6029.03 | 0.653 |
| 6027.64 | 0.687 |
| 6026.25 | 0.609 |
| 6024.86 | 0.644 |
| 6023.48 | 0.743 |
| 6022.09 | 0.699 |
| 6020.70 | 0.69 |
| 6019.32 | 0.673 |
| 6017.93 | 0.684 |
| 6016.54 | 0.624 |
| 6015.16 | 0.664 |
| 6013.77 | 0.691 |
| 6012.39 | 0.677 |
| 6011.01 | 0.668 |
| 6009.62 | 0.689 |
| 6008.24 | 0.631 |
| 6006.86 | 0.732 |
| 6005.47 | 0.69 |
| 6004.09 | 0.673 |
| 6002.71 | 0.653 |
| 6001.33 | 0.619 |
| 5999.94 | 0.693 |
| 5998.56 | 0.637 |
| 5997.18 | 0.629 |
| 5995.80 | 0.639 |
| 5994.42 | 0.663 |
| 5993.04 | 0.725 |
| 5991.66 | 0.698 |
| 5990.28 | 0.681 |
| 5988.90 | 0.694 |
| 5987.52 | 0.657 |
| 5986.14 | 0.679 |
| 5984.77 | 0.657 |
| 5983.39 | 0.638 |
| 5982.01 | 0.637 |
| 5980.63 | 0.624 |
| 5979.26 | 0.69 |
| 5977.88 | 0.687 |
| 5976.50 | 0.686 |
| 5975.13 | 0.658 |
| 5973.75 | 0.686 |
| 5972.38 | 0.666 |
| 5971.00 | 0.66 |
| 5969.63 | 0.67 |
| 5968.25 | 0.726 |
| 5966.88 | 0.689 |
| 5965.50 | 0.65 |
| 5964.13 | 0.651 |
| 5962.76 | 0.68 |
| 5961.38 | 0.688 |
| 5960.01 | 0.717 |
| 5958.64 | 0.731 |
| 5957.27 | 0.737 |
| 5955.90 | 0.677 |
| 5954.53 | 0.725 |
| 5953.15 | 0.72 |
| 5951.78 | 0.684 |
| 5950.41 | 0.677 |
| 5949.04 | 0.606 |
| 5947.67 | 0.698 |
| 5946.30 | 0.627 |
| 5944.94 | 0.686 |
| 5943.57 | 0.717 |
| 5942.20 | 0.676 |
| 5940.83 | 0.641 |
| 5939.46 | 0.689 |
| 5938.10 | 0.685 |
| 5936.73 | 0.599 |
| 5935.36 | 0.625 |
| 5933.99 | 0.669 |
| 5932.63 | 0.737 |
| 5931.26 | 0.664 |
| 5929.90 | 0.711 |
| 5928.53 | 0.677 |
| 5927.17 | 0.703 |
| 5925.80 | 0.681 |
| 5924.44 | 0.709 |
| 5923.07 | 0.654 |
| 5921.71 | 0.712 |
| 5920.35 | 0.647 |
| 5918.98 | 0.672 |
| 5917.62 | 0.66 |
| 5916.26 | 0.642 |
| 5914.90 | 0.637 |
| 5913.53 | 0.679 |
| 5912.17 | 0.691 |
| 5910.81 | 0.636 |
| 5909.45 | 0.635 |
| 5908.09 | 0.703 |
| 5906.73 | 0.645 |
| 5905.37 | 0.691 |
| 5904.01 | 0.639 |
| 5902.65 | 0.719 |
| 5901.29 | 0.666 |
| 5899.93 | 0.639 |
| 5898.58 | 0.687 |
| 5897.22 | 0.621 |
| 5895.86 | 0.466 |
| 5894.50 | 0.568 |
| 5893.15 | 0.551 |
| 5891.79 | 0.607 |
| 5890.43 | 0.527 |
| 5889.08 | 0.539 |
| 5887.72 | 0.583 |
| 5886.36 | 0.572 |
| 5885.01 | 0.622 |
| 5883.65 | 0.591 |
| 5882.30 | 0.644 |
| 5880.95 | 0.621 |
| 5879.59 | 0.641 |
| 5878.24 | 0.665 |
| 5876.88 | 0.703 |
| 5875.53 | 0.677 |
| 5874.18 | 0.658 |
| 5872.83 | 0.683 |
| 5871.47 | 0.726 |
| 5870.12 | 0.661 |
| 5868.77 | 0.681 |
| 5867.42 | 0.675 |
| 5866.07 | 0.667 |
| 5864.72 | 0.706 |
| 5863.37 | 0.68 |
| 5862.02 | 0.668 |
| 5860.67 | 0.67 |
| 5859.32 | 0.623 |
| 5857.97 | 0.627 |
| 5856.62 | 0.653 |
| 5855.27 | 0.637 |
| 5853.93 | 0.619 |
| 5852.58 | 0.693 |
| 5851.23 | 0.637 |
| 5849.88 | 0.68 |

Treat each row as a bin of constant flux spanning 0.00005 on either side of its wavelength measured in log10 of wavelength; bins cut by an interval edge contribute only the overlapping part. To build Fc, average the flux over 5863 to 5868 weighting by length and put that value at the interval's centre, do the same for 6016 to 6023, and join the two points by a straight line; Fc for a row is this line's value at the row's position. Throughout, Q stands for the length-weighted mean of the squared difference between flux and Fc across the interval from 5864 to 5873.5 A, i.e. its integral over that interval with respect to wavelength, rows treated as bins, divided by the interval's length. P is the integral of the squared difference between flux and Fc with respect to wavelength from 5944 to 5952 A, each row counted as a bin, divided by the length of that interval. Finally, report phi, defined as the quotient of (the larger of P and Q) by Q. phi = 3.3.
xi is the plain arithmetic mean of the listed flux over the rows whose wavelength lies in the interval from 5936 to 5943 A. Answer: 0.658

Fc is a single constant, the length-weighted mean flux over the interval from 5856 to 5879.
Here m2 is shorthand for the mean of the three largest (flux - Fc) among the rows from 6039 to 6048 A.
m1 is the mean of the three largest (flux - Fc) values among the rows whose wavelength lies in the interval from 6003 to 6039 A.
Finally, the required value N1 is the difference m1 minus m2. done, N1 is 0.001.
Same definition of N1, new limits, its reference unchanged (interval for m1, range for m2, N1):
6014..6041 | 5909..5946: -0.006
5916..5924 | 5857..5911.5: -0.036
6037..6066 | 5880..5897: 0.127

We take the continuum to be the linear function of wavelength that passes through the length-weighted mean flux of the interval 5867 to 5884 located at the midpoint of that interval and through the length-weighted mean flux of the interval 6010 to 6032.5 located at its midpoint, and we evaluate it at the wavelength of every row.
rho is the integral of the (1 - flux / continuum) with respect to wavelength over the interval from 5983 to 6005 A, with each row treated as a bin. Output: 0.3 A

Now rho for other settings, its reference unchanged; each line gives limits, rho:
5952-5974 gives -0.7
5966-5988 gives 0.1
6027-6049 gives -0.3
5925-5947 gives -0.2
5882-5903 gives 2.2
